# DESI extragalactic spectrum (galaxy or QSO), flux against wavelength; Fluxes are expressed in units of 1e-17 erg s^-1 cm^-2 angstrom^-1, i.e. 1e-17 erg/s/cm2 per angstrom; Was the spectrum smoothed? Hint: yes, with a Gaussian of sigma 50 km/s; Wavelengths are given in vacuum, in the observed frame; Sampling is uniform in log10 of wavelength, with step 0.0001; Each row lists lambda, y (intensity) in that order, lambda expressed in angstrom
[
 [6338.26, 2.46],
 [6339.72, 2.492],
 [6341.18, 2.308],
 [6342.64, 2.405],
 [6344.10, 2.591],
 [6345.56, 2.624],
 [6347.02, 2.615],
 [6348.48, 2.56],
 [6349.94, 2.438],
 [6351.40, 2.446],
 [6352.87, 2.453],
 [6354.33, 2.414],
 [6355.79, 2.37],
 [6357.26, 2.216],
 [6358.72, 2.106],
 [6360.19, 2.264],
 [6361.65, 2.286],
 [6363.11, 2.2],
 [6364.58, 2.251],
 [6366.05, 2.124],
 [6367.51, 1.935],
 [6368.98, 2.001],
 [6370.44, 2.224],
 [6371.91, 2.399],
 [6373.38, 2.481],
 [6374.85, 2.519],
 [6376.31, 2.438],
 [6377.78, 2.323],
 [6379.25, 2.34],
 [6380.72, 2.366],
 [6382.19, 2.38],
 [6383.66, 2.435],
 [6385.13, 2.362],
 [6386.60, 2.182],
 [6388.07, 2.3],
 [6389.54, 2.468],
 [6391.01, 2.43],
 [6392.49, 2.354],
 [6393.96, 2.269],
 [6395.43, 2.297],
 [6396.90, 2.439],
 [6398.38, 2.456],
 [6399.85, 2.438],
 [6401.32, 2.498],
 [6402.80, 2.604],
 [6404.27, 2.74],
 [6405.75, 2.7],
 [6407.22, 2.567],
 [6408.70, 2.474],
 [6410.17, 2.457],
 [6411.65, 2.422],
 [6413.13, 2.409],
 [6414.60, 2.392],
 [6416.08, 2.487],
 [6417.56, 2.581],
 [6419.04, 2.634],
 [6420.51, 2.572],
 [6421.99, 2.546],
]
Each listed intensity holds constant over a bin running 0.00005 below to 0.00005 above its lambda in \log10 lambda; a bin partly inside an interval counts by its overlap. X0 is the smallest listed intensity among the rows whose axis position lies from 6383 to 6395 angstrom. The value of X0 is 2.182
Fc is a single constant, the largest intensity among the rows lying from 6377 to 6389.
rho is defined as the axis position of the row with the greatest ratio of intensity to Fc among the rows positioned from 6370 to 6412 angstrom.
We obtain 6404.27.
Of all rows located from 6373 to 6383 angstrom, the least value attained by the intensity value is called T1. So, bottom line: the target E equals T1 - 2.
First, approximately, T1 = 2.323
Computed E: 0.32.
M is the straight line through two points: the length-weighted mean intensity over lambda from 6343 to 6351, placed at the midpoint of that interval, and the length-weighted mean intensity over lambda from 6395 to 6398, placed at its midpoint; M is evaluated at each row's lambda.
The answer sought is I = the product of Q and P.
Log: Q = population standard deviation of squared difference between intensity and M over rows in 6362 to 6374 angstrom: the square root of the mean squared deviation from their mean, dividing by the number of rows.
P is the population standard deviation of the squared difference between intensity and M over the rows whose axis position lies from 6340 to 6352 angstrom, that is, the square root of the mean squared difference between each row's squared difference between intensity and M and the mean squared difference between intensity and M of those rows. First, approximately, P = 0.023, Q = 0.10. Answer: 0.0023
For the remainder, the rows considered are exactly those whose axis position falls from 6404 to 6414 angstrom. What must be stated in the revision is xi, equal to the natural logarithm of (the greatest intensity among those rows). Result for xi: 1.01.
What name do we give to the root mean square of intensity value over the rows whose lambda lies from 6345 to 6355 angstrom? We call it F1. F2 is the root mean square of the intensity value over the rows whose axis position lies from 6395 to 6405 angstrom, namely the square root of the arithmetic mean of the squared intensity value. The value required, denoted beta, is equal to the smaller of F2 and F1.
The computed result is 2.50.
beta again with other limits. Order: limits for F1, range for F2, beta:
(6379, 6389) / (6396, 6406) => 2.34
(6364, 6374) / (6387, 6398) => 2.21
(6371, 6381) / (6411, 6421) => 2.41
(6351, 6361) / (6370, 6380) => 2.33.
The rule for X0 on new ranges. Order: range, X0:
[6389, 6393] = 2.354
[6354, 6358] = 2.216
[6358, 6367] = 2.106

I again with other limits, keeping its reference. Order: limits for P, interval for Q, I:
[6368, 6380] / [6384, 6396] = 0.0012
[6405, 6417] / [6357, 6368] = 0.0029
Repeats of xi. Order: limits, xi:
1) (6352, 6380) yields 0.92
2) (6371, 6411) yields 1.01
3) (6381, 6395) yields 0.90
